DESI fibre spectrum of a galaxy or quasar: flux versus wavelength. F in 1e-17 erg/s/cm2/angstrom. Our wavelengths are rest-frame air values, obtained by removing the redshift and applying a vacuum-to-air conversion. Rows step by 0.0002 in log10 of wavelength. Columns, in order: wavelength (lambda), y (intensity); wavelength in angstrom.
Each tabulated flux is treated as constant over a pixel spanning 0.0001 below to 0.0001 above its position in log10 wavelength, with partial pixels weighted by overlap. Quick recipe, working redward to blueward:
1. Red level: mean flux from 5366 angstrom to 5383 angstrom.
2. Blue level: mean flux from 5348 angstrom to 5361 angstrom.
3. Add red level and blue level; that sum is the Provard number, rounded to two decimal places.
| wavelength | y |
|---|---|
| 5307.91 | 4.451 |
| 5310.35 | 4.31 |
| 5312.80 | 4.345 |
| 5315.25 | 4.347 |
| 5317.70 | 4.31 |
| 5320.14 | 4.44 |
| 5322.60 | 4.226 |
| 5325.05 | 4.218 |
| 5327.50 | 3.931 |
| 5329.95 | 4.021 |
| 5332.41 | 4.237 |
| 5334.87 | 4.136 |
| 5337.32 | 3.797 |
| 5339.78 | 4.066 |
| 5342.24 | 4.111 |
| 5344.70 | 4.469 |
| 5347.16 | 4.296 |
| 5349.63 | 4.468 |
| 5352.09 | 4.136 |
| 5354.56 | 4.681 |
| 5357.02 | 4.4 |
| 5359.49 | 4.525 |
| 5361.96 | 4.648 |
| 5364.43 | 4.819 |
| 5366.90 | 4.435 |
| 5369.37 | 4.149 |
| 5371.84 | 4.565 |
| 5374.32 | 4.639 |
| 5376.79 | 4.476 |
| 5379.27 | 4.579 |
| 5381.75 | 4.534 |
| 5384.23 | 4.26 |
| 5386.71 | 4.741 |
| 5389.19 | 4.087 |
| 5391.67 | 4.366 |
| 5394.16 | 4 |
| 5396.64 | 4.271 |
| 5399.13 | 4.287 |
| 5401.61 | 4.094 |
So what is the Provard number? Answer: 8.92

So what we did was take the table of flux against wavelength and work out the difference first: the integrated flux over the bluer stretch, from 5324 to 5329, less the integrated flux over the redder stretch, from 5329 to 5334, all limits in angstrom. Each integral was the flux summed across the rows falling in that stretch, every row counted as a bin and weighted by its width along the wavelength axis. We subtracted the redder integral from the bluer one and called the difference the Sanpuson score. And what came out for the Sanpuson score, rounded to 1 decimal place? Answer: -0.3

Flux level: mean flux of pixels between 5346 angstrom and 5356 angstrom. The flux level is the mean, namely 4.40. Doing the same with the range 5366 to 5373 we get 4.38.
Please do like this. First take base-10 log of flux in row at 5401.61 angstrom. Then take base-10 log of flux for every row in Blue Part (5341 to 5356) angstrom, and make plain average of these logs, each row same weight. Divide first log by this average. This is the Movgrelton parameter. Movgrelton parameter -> 0.96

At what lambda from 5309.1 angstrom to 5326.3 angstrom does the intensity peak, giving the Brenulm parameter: 5320.14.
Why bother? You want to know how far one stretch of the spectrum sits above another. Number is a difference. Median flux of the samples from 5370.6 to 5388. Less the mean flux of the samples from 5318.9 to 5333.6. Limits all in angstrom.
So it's 0.39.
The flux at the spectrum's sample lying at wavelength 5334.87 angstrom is 4.136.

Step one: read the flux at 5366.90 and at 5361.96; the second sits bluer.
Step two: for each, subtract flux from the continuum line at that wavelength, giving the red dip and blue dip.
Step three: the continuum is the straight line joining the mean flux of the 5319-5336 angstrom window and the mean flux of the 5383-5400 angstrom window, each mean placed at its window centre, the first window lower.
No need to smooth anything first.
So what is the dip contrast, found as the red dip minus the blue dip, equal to 0.22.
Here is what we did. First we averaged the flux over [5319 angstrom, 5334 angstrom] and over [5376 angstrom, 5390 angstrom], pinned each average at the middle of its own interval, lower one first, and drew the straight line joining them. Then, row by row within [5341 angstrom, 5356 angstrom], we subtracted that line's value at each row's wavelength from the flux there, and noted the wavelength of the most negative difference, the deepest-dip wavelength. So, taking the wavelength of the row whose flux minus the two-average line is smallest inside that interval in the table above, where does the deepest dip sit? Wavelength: 5352.09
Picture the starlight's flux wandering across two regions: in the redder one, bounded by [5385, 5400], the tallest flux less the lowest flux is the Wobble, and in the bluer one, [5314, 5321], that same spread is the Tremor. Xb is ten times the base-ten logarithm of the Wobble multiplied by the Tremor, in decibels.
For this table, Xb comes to -10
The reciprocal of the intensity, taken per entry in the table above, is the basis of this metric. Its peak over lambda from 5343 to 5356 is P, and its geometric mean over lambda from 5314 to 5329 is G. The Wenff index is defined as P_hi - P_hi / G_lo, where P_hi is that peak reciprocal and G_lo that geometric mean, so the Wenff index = -0.78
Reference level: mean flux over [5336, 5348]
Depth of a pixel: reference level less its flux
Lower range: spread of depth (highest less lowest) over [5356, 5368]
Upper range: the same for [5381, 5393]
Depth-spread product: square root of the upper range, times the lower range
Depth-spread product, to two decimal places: 0.34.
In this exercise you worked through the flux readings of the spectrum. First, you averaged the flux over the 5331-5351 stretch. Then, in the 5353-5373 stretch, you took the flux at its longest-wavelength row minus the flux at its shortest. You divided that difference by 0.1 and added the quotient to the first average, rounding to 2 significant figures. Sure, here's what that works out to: 3.0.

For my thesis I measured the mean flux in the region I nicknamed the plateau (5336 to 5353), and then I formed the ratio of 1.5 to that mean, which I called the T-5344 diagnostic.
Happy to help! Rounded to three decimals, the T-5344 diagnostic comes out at 0.358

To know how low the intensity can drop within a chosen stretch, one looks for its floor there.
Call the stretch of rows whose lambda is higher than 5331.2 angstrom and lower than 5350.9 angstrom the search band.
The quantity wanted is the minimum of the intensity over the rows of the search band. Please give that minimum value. 3.797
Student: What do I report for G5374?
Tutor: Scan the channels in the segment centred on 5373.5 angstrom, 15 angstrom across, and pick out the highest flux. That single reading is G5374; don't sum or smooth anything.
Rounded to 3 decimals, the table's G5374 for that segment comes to 4.639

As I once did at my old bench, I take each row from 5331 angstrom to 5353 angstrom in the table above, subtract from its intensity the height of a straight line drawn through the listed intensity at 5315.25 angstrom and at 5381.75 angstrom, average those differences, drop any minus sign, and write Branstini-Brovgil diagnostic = 0.23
